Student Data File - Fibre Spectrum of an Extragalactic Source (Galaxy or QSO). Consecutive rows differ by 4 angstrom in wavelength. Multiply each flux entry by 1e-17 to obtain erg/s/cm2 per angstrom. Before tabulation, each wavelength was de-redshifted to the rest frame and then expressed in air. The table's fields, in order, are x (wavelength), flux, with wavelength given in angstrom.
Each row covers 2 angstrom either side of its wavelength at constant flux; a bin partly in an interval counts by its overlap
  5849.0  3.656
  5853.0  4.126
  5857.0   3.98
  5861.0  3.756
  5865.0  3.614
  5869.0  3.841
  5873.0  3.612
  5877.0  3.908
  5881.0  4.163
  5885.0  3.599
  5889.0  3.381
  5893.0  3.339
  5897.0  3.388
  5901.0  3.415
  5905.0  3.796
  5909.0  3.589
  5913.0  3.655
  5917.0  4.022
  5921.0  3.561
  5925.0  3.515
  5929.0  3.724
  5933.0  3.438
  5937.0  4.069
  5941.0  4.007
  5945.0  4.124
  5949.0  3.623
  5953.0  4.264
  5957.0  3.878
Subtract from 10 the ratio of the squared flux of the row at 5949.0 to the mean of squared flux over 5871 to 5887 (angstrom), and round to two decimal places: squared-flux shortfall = 9.10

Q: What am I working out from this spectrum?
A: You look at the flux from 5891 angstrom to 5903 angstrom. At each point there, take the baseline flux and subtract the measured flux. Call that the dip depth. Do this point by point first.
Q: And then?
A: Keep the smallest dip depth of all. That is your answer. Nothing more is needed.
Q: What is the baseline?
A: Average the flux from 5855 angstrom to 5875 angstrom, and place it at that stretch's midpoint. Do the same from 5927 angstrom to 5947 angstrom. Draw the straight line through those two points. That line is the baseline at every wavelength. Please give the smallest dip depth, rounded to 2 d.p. 0.40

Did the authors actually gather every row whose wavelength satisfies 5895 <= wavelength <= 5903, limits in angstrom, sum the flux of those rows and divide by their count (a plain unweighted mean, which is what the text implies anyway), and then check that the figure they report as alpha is 3.40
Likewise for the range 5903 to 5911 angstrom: 3.69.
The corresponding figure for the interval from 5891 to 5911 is 3.51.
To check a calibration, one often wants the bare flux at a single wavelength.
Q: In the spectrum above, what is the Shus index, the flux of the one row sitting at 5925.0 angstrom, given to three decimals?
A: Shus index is 3.515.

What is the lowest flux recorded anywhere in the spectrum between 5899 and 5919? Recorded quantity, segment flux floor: 3.415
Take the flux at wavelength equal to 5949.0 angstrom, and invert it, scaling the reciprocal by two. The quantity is 0.55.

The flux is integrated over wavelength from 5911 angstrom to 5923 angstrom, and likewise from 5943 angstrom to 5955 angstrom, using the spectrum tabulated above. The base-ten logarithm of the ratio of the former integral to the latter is -0.029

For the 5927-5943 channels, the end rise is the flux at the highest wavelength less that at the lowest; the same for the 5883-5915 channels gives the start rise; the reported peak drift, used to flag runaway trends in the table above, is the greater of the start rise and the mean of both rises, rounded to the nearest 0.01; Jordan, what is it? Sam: 0.17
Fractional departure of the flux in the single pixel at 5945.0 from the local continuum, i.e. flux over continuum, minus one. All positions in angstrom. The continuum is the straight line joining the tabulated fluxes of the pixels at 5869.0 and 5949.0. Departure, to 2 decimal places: 0.13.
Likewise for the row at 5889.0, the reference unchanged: -0.11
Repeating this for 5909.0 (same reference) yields -0.04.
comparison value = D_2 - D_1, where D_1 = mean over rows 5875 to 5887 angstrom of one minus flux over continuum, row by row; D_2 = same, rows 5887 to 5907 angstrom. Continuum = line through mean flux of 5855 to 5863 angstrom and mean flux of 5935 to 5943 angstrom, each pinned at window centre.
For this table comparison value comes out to 0.12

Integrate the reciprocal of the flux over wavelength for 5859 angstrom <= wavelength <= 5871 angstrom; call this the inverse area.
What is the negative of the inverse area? -3.213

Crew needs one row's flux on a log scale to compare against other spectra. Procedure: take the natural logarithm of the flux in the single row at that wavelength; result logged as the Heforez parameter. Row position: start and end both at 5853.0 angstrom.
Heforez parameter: 1.42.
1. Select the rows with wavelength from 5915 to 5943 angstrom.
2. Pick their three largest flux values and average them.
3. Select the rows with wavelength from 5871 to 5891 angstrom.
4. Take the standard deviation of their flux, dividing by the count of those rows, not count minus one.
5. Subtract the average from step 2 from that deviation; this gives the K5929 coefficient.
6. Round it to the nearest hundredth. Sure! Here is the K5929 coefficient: -3.76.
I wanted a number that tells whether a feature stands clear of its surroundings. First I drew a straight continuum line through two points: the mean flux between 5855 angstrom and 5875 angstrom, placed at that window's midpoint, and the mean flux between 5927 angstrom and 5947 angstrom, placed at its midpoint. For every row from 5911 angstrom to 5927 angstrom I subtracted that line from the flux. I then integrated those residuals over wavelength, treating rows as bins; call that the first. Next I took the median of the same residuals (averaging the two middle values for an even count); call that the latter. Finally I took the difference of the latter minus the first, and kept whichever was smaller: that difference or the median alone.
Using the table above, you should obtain -0.23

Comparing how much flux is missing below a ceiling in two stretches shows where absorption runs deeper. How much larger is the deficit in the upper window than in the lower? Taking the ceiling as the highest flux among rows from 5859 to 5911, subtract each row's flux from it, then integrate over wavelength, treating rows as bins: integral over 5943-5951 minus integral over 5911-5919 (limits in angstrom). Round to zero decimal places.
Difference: 0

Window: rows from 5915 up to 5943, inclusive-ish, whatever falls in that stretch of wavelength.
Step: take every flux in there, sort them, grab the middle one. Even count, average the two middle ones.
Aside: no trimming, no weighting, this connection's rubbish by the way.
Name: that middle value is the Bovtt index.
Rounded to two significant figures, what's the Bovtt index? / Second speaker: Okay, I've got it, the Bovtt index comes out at 3.7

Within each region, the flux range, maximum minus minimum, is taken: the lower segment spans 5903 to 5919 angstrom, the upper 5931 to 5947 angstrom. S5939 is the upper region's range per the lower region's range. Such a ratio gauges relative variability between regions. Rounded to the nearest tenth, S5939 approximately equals 1.6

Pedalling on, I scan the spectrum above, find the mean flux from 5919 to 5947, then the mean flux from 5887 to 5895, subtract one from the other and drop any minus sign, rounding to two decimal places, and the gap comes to 0.42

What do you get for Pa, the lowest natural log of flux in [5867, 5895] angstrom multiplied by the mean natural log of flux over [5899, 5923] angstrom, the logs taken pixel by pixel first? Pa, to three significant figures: 1.57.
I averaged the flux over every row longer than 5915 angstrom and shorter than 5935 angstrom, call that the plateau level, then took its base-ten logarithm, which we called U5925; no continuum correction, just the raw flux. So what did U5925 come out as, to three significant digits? 0.563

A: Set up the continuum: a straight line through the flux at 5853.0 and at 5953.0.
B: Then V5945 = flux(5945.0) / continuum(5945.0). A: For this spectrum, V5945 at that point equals 0.97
